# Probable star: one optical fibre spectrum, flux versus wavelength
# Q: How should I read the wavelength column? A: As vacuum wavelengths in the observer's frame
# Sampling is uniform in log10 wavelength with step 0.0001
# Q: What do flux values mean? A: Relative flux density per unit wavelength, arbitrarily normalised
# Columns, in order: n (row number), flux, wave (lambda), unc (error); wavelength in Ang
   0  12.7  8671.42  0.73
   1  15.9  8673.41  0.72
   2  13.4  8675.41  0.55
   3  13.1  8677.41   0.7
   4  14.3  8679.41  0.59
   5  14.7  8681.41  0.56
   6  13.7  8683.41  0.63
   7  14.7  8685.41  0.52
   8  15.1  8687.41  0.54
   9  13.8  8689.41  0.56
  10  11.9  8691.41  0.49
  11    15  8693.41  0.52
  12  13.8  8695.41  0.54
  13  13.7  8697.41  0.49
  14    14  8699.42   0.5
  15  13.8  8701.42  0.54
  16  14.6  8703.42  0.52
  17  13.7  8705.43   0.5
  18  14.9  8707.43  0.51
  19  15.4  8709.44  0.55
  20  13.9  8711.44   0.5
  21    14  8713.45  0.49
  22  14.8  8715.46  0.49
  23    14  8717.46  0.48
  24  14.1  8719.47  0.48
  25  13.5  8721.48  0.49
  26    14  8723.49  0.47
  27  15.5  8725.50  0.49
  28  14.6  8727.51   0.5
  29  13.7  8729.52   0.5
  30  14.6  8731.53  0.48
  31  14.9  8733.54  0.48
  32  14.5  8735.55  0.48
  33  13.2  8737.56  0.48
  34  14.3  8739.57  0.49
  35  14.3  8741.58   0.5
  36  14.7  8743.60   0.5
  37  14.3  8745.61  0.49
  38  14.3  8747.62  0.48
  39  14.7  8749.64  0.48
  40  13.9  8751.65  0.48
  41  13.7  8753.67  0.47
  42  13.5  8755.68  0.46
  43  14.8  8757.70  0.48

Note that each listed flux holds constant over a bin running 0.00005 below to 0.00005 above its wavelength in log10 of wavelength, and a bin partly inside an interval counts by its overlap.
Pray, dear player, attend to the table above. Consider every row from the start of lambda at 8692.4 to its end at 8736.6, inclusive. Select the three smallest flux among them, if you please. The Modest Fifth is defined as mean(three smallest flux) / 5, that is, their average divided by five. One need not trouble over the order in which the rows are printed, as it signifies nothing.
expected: 2.73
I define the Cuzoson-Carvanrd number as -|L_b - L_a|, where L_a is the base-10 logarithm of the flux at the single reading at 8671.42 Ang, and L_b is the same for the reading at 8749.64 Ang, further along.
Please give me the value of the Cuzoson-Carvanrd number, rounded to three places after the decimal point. -0.064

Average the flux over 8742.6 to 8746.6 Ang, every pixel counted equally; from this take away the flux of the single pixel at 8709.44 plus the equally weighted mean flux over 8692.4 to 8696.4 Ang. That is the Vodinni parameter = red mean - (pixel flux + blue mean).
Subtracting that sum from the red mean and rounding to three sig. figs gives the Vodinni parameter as -15.3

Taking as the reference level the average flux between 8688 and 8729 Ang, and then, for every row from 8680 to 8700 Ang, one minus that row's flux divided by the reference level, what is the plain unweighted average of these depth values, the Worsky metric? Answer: 0.008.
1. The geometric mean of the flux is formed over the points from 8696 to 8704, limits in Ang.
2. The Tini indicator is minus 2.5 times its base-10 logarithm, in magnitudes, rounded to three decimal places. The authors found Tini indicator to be -2.867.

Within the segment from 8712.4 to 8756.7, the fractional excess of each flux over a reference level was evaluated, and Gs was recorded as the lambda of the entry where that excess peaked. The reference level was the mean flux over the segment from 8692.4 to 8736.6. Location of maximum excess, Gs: 8725.50 Ang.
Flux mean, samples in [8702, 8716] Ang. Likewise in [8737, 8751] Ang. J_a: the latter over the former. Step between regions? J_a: 0.99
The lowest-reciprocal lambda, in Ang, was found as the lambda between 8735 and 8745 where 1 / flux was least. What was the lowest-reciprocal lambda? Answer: 8743.60 Ang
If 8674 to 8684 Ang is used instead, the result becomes 8681.41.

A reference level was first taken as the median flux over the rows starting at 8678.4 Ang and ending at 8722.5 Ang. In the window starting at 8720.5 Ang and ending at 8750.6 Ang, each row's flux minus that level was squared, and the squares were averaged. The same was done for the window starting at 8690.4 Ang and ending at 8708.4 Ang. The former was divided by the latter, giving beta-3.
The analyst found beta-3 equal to 0.56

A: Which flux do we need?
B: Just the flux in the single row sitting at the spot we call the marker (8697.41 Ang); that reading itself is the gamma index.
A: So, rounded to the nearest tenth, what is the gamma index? 13.7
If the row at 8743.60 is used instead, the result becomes 14.7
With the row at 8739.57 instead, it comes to 14.3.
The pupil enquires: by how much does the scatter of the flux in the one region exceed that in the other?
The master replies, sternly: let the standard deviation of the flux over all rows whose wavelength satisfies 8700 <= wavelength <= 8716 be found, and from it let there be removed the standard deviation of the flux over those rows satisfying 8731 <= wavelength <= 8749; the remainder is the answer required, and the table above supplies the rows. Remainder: 0.1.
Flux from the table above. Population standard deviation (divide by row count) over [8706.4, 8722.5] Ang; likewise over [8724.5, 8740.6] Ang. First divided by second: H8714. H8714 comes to 0.90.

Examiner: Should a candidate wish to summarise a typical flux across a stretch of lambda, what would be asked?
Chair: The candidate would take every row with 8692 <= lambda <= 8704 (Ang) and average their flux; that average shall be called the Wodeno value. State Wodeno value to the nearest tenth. 14.1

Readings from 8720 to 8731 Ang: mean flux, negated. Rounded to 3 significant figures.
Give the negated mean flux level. -14.3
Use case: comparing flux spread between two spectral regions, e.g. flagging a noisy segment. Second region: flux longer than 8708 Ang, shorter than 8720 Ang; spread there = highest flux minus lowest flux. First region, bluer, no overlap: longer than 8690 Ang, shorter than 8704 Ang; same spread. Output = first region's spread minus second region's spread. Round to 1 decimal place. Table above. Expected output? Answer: 1.6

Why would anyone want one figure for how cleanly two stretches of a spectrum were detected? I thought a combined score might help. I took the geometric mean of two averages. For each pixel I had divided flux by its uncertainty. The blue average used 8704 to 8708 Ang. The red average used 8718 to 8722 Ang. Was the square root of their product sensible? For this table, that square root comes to 28.4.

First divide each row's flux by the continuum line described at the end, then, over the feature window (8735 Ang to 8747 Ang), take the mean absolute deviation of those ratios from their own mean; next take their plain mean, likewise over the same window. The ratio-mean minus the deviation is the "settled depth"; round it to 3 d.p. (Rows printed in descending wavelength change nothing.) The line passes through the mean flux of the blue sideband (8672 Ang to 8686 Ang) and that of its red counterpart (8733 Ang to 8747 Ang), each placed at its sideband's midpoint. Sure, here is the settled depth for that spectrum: 0.970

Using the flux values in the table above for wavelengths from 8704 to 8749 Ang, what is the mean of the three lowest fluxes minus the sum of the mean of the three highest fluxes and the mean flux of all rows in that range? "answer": -16.1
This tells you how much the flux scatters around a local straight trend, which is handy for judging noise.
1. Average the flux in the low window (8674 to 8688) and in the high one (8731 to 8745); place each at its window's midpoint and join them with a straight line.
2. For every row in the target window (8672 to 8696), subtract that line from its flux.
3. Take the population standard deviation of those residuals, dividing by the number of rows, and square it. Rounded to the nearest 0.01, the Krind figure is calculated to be 1.05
